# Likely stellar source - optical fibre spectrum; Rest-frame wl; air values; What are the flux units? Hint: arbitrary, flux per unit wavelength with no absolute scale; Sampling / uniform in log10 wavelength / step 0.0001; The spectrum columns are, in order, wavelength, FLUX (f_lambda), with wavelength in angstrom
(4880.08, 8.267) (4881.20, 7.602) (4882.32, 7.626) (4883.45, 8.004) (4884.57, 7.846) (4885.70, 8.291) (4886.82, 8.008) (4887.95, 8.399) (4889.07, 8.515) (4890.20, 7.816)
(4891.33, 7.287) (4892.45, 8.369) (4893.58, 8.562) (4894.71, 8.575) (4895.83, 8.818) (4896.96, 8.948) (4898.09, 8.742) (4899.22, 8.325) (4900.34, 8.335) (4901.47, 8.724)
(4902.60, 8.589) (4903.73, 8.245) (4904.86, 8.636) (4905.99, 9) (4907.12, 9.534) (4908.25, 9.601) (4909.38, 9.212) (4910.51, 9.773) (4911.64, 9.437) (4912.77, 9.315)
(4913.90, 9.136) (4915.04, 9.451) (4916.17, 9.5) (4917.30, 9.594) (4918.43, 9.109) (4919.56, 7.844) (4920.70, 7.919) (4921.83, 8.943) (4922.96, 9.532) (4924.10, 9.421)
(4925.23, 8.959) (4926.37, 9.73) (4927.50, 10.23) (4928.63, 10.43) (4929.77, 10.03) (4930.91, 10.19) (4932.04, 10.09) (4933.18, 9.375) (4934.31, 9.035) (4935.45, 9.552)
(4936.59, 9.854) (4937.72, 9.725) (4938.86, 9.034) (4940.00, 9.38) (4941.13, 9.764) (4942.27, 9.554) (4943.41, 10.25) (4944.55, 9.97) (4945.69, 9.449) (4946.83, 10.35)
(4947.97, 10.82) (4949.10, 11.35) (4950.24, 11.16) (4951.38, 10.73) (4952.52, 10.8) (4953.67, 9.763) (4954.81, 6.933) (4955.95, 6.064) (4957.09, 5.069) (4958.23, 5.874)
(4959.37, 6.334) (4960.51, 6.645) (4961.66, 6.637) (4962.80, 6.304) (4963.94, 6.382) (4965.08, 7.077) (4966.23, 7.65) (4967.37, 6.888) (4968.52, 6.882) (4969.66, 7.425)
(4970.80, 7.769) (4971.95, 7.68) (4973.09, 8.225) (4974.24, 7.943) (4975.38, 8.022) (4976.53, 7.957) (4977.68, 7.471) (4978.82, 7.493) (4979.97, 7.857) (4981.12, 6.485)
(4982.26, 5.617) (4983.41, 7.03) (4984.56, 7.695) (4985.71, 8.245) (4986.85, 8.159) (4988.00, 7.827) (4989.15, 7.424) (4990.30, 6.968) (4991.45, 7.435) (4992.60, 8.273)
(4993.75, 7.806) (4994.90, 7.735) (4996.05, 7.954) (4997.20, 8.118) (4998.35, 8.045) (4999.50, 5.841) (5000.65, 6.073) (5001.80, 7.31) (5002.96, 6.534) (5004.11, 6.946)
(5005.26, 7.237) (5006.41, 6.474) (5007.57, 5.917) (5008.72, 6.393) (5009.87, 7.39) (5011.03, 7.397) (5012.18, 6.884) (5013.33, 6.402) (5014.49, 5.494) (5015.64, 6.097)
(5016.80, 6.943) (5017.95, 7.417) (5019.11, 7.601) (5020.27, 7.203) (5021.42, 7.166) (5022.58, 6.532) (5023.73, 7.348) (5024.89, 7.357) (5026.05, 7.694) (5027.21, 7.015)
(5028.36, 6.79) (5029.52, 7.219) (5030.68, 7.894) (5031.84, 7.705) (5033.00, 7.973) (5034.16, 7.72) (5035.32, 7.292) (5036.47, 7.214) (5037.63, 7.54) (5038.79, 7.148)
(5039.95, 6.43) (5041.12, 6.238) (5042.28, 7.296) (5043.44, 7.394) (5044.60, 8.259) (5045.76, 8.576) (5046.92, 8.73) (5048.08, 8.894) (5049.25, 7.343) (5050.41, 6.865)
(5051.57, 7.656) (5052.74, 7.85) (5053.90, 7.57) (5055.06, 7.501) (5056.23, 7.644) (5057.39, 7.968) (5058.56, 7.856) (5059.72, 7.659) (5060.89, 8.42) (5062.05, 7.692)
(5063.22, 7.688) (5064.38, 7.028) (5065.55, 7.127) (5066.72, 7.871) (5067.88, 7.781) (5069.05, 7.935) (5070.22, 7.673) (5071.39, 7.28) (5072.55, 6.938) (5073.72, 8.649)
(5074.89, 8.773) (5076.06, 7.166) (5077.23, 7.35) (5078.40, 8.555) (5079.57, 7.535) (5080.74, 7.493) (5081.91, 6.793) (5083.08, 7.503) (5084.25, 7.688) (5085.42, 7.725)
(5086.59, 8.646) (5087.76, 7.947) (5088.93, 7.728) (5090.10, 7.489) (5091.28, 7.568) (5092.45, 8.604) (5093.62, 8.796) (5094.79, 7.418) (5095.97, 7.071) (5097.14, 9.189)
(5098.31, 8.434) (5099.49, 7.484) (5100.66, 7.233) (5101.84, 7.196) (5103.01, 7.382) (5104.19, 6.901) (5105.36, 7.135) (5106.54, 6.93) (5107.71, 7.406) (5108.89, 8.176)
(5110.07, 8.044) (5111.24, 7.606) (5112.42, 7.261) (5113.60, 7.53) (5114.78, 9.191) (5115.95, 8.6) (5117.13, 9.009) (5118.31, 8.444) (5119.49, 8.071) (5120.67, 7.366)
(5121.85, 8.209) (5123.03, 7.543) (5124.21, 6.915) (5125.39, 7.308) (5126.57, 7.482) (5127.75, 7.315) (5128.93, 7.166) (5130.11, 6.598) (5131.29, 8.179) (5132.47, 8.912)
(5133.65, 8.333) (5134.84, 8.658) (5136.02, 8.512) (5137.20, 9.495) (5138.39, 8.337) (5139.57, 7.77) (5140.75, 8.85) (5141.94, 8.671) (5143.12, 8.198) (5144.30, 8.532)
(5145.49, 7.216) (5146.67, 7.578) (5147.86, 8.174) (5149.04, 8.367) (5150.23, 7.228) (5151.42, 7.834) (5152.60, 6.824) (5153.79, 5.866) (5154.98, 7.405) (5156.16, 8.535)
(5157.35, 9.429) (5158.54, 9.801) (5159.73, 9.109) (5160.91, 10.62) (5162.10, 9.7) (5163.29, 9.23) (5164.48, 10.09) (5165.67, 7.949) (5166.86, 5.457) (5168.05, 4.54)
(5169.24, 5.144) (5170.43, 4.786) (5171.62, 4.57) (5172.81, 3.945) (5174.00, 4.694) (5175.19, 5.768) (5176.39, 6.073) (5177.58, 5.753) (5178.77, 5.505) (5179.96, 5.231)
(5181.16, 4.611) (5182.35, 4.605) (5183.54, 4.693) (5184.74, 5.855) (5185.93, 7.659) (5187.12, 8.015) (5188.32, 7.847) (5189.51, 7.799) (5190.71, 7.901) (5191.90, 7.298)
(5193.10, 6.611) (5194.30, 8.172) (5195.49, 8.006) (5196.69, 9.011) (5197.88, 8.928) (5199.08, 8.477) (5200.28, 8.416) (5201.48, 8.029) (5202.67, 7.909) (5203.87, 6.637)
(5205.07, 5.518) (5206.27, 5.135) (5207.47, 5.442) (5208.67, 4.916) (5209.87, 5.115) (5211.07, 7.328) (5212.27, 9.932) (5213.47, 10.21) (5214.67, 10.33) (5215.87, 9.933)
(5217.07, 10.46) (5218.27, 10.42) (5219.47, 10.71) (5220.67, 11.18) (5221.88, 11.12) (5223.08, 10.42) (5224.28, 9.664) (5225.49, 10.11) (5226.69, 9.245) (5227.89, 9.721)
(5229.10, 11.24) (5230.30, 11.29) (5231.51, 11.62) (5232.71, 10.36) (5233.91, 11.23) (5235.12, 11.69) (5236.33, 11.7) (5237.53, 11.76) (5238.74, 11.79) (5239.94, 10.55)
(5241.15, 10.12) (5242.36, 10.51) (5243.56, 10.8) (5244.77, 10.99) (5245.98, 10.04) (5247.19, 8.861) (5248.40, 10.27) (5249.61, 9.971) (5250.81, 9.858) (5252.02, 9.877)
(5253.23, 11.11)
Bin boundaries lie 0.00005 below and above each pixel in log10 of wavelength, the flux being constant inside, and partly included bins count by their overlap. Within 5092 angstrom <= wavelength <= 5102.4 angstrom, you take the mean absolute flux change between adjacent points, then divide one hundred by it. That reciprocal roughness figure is 133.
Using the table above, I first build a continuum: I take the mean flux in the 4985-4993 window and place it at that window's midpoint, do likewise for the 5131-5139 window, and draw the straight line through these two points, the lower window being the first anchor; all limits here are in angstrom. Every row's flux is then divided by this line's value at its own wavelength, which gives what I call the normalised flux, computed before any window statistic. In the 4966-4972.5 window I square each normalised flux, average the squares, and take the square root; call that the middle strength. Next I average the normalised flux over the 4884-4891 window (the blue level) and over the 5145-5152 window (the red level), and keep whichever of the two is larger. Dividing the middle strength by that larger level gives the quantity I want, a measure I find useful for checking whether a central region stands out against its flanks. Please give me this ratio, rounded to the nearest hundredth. 0.85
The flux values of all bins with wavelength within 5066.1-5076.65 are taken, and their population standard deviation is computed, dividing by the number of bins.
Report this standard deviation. 0.59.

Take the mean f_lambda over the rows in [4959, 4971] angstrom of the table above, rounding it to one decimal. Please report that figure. 6.9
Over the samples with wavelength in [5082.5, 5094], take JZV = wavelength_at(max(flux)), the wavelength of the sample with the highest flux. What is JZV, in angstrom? 5093.62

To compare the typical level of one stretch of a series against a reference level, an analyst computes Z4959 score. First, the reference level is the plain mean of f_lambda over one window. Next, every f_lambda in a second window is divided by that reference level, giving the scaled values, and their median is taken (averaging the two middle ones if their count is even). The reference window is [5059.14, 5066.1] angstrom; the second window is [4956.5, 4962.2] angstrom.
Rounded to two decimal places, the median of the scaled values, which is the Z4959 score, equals 0.83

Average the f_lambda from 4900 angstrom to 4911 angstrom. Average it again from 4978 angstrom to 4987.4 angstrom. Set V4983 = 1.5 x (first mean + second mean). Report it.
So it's 24.4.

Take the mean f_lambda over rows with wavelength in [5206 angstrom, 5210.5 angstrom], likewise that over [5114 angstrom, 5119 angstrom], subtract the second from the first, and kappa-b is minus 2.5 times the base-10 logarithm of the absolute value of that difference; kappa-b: -1.4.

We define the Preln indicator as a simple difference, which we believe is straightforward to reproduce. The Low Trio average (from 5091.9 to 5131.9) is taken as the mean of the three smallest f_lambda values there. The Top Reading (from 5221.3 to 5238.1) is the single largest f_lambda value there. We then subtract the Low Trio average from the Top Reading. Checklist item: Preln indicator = 5.0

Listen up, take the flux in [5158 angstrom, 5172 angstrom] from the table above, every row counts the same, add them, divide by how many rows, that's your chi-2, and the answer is 7.6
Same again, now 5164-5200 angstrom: 6.5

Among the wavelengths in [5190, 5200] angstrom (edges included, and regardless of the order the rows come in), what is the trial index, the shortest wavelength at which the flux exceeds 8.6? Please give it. 5196.69 angstrom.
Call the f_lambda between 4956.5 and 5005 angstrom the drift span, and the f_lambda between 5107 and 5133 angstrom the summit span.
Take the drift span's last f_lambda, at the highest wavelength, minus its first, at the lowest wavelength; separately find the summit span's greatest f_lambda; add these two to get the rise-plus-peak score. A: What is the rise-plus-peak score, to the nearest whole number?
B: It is 11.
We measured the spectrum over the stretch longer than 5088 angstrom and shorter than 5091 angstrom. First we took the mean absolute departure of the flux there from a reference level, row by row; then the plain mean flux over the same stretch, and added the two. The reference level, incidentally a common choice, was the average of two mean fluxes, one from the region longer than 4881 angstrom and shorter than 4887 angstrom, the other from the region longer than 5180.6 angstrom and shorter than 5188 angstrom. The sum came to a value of 8.3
